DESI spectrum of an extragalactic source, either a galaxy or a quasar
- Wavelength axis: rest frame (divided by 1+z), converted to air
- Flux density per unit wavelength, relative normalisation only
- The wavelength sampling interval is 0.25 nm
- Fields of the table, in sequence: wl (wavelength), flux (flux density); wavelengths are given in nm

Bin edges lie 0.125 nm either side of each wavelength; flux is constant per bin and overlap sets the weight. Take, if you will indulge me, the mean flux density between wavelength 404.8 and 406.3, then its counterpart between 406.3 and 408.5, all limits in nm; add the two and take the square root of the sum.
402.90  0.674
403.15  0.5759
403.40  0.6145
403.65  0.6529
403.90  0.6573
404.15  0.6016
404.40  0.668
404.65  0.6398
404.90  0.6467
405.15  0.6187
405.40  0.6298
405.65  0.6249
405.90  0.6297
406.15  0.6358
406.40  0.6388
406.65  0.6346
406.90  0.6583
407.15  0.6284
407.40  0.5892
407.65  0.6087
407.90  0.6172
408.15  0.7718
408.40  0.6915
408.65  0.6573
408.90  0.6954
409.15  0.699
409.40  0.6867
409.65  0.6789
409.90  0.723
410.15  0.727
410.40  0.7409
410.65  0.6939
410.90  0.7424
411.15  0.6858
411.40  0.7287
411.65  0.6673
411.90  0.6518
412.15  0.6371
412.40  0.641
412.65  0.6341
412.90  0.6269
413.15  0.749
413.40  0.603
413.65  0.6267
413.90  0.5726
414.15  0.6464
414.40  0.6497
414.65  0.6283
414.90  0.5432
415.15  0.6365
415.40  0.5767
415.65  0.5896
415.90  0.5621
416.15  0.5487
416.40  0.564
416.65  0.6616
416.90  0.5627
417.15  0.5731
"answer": 1.131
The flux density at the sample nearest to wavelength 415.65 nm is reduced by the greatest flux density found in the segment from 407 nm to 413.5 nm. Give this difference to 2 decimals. -0.18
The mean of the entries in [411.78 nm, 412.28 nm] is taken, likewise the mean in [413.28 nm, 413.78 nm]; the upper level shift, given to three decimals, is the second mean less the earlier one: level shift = -0.030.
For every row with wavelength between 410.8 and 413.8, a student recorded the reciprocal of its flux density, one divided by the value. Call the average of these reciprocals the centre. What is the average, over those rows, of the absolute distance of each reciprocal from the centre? 0.089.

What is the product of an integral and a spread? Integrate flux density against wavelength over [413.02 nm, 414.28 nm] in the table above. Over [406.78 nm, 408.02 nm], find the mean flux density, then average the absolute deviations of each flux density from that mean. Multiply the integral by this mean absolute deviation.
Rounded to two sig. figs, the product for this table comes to 0.015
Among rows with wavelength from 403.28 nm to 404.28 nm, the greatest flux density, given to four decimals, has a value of 0.6573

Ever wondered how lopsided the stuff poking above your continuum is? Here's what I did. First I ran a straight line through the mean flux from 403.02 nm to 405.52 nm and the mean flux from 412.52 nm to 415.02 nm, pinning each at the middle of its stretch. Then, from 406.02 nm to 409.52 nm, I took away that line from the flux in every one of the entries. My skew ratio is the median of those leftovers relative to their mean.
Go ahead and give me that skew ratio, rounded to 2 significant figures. 0.65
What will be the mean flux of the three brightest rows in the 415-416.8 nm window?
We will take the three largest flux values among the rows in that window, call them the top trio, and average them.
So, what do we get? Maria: 0.629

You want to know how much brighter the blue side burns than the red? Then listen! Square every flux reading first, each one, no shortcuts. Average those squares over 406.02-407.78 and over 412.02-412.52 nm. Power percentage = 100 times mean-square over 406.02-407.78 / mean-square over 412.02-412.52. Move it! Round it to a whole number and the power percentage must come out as 97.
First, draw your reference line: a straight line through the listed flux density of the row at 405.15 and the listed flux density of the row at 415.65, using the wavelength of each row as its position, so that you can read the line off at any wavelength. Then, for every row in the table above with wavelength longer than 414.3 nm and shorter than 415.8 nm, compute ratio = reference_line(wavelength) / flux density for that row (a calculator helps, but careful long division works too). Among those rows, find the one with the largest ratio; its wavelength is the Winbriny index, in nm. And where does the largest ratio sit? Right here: 414.90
